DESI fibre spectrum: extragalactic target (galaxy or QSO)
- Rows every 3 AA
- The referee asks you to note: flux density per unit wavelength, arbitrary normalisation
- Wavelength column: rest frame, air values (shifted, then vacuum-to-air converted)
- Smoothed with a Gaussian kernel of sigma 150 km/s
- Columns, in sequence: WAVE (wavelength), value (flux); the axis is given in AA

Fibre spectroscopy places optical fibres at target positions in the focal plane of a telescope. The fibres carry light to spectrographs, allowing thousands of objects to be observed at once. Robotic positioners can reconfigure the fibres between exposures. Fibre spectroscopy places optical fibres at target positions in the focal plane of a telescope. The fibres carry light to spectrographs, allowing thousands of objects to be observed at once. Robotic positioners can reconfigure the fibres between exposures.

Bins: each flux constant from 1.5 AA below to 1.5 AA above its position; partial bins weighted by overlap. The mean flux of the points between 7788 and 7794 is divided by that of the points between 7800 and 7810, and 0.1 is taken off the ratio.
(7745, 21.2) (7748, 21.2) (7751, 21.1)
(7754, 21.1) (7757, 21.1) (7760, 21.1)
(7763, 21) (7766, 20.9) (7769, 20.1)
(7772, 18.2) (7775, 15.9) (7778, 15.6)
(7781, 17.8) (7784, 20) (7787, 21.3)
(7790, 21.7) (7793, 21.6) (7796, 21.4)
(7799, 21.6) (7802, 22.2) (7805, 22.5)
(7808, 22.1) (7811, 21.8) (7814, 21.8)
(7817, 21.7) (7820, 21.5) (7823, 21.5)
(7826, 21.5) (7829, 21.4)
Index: 0.87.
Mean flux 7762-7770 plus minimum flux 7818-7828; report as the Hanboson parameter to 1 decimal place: 42.2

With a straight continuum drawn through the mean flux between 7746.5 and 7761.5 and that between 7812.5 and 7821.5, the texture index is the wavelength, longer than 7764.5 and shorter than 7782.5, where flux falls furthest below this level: 7778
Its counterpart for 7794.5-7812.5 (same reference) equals 7796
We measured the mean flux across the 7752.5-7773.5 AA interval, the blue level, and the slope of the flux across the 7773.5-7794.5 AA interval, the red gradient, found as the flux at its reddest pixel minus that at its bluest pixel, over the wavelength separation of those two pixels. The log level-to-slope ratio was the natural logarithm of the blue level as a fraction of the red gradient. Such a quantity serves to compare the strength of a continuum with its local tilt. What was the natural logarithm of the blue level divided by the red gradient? 4.17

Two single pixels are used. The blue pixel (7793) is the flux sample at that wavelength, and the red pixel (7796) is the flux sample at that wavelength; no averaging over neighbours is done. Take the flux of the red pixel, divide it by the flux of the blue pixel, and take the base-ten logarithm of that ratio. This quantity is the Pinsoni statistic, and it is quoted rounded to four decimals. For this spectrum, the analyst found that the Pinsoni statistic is -0.0040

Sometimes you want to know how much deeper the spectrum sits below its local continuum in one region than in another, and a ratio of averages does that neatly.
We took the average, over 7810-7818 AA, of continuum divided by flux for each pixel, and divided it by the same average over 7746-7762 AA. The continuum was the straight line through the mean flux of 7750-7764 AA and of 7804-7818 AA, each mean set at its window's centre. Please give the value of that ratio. 1.016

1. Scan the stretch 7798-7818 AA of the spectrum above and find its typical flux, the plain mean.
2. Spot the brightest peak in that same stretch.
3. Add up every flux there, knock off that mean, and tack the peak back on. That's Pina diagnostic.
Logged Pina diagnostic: 154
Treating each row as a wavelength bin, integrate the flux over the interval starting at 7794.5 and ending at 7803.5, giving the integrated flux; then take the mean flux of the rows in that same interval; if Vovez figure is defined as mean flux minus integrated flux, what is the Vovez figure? -173.9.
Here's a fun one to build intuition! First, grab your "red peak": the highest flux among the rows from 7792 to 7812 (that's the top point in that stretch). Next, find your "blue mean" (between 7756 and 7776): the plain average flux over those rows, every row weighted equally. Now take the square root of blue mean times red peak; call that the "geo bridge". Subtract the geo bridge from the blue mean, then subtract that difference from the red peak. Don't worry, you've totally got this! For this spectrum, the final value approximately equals 23.8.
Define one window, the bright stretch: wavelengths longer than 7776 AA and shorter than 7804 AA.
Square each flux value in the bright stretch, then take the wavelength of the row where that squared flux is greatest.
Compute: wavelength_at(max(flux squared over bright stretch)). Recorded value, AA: 7802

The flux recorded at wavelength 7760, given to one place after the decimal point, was 21.1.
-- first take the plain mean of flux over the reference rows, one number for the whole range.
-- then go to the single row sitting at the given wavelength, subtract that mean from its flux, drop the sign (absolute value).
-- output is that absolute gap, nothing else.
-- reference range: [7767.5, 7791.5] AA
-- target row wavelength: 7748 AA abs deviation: 2.4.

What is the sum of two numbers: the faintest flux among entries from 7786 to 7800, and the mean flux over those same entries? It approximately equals 42.8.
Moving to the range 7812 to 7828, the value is 43.1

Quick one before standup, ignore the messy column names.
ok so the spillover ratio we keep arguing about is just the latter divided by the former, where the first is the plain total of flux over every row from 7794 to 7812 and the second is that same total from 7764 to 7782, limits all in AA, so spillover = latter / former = 0.82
